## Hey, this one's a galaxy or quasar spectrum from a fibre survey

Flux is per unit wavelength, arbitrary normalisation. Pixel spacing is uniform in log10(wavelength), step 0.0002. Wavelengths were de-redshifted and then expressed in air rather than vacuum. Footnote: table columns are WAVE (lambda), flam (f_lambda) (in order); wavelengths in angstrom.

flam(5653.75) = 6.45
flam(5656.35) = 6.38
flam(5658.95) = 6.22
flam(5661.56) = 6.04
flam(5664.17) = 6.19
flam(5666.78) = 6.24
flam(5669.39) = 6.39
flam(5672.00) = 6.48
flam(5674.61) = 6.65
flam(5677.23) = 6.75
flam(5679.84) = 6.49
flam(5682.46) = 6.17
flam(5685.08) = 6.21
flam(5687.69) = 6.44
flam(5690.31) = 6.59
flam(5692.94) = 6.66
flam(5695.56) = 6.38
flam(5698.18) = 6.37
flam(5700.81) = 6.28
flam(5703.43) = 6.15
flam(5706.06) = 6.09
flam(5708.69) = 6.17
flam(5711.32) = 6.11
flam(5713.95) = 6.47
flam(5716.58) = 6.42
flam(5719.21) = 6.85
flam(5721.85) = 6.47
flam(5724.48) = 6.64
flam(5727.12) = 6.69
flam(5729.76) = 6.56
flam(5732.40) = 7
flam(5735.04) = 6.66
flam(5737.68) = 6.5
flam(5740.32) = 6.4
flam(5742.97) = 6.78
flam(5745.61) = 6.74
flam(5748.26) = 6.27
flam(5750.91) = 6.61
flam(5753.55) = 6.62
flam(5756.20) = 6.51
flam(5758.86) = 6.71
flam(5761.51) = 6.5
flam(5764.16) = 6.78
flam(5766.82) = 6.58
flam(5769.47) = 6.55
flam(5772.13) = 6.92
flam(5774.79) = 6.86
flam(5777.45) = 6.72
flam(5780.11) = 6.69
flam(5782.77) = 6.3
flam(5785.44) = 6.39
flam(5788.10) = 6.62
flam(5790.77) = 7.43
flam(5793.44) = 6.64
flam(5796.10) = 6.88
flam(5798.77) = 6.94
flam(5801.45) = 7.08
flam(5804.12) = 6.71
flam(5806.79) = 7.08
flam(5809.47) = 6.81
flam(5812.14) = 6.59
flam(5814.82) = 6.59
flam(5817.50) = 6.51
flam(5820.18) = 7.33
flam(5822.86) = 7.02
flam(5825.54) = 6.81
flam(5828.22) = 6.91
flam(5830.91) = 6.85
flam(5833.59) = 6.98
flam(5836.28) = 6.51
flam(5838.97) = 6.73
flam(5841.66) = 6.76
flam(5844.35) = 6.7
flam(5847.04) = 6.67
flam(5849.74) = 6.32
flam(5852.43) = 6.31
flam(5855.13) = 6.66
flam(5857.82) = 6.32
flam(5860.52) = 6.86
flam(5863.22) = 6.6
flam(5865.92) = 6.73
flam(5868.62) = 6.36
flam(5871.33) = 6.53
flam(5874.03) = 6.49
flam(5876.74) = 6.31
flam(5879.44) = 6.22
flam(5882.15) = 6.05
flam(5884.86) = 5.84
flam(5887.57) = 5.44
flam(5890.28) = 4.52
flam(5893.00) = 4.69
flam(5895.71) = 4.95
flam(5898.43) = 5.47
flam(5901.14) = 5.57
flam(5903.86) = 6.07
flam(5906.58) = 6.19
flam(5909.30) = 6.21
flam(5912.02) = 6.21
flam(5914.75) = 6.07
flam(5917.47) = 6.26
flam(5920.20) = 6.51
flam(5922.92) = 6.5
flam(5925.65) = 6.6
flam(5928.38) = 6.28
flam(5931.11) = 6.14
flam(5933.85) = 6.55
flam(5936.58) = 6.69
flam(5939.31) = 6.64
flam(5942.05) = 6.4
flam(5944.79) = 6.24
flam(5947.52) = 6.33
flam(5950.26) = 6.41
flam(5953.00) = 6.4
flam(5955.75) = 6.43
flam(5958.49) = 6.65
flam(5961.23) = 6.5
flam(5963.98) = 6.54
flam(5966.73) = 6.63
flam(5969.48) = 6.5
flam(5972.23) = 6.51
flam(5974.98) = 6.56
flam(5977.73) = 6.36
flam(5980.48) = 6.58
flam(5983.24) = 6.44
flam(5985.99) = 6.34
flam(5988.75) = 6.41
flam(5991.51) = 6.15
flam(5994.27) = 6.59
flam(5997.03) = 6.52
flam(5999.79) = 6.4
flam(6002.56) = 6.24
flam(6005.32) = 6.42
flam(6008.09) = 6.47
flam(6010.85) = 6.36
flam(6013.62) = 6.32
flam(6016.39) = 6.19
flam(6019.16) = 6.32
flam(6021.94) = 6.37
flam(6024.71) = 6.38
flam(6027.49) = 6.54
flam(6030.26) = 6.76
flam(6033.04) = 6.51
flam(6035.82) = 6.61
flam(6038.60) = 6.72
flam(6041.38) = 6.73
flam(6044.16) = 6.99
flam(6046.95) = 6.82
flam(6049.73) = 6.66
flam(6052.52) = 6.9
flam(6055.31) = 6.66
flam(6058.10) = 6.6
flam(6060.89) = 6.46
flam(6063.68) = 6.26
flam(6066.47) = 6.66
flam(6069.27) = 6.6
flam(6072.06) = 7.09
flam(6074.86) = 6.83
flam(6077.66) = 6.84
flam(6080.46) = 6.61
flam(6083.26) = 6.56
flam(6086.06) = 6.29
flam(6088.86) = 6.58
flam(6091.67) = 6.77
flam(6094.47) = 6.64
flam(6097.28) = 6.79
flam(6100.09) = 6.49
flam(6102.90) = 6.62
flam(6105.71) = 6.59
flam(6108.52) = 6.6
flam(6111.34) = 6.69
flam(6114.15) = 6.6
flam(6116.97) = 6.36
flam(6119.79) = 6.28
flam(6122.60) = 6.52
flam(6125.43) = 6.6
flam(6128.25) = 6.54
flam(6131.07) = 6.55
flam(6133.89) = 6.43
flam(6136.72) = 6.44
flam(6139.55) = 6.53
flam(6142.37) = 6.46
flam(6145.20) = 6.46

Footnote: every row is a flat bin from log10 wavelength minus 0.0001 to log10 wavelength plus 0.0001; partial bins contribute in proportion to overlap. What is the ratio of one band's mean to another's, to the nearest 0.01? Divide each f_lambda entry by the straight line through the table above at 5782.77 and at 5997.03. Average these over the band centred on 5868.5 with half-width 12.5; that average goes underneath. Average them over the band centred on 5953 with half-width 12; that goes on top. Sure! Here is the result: 0.98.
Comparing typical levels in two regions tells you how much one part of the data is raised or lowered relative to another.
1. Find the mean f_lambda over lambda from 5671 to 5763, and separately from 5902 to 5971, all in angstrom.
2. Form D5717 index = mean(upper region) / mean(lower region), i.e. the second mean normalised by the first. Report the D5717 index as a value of 0.98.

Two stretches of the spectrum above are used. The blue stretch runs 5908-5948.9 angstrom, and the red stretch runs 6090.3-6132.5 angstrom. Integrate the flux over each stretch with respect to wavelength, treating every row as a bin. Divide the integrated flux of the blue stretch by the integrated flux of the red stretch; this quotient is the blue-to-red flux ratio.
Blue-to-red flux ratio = 0.94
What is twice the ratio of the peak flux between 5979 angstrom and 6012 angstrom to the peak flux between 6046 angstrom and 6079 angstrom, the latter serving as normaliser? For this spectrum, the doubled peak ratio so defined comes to 1.86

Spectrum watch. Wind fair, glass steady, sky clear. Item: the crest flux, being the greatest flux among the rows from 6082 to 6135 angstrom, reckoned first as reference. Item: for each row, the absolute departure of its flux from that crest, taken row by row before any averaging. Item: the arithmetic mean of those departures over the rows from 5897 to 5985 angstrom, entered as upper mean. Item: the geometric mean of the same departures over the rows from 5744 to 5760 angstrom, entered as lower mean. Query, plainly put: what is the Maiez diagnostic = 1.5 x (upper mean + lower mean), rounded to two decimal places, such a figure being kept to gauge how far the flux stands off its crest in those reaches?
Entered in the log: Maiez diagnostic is 0.89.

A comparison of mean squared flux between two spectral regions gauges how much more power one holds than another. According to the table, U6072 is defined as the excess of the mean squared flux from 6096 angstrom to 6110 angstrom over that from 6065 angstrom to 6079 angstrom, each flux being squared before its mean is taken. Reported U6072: -2.5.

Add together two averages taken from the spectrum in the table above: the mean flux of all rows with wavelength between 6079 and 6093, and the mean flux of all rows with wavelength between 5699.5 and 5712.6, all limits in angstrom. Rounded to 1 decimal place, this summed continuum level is 12.7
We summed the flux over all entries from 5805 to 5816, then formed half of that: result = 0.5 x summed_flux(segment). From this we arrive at 13.5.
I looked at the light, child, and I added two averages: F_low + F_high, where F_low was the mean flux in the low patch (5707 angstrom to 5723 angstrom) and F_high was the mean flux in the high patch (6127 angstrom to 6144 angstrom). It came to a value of 12.9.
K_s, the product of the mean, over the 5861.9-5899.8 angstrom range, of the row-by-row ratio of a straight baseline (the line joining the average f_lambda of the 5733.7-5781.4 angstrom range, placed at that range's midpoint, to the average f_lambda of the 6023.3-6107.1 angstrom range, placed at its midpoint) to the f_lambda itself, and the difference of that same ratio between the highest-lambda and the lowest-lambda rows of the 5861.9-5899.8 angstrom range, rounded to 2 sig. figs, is 0.24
